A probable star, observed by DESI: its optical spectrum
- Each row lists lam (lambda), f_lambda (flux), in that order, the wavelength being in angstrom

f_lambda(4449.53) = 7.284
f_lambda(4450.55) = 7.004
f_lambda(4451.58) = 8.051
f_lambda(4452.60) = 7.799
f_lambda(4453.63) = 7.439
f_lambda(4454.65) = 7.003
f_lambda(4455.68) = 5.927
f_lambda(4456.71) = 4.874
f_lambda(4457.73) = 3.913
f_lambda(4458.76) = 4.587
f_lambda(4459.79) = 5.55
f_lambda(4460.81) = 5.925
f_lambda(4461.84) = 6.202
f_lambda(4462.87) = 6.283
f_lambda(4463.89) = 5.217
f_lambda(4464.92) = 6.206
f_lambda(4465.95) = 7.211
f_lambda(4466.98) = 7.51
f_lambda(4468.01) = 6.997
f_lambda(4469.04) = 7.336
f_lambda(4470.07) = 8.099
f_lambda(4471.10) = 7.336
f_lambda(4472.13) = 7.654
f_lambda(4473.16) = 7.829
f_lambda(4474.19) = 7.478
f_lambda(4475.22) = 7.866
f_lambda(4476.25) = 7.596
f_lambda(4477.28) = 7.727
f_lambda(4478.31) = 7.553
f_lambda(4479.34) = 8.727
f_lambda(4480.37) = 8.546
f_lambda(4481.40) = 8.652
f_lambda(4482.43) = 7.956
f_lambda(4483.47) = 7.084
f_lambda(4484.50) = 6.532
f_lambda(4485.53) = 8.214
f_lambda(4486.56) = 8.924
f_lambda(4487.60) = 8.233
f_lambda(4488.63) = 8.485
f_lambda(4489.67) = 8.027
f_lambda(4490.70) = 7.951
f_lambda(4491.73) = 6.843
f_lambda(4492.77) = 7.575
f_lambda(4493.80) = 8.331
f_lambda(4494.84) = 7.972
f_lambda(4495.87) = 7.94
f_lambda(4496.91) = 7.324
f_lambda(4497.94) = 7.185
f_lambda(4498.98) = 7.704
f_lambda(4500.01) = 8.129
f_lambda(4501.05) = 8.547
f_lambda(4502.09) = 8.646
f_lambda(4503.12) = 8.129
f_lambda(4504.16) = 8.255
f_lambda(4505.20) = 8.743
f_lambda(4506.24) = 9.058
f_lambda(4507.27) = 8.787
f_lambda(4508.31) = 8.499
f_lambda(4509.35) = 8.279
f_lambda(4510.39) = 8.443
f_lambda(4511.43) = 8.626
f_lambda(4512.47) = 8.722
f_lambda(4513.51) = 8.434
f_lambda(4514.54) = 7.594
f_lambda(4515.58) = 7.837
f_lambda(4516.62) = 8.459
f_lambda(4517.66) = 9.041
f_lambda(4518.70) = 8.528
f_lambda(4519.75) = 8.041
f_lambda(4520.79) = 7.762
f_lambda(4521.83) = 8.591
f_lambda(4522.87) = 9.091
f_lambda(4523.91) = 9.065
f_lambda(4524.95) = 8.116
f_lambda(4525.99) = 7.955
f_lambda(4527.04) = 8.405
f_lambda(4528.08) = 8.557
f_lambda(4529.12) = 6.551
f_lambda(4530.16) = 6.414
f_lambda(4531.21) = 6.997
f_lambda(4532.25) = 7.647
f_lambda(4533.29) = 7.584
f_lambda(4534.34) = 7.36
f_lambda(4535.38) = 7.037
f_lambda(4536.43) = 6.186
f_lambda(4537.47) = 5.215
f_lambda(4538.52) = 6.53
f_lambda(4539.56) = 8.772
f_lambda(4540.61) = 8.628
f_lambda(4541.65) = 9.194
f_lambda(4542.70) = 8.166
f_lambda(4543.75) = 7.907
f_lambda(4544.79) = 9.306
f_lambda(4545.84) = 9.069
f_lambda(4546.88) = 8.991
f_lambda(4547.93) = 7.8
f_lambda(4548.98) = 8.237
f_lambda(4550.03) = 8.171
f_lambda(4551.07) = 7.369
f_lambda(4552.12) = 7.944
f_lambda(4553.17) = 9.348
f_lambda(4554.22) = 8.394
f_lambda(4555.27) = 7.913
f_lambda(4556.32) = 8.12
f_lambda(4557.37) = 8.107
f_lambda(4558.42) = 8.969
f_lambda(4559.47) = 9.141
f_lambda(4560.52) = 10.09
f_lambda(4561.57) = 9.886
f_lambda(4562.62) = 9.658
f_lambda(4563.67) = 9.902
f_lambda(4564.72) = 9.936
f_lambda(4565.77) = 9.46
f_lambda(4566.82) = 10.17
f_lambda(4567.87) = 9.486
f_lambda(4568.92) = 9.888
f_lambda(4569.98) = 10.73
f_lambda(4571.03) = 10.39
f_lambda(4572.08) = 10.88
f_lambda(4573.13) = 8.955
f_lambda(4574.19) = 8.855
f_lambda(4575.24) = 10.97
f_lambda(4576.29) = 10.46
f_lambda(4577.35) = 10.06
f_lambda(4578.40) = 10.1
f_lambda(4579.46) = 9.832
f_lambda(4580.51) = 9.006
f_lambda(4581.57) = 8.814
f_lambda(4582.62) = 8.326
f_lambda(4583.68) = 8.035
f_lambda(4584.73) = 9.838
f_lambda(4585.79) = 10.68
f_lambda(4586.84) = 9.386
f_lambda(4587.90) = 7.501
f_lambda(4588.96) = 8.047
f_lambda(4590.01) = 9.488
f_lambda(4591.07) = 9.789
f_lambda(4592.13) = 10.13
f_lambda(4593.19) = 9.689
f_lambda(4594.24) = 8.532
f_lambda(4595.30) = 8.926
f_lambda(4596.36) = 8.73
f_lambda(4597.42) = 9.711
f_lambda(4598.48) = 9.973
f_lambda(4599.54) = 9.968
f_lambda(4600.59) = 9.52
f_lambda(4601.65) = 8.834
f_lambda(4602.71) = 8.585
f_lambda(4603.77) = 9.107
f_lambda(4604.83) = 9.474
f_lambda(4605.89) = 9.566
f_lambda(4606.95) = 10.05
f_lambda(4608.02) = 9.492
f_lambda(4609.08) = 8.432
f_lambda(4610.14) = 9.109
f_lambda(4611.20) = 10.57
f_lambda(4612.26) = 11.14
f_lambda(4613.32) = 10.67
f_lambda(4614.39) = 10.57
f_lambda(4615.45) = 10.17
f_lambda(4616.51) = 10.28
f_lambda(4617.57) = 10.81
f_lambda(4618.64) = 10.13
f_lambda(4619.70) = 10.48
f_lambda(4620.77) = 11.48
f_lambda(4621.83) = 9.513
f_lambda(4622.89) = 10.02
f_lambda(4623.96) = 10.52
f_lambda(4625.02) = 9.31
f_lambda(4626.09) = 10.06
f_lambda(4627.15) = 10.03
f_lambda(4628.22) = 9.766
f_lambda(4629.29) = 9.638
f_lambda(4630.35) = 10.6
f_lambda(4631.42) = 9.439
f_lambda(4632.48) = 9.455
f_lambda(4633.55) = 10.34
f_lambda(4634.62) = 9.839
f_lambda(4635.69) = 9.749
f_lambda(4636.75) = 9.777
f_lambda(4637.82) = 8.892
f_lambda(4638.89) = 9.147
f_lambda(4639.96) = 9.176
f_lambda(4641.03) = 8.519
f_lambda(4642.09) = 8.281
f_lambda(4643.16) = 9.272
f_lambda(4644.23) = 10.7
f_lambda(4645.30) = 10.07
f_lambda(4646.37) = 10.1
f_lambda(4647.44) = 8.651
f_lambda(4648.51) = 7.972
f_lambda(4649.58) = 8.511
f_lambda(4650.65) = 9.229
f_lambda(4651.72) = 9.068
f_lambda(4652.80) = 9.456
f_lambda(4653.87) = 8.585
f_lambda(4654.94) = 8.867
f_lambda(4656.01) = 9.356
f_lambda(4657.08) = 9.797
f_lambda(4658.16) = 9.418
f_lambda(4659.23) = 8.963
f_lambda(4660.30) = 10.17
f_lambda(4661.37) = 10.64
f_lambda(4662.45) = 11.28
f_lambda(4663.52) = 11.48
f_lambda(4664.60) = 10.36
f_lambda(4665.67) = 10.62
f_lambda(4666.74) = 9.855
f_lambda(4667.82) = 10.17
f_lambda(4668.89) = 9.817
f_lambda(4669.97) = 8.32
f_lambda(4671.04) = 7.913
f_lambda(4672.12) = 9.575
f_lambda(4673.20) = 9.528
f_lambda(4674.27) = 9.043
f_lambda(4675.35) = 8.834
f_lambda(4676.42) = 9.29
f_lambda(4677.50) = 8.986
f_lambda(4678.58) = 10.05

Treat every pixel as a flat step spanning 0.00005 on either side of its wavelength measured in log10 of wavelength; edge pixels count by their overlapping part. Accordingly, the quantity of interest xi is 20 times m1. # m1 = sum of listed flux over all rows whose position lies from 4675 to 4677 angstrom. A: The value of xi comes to 362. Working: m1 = 18.1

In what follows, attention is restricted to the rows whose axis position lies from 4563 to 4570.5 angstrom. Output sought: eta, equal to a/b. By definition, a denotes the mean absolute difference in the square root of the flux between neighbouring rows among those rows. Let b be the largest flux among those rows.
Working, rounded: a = 0.083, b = 10.73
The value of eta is 0.0078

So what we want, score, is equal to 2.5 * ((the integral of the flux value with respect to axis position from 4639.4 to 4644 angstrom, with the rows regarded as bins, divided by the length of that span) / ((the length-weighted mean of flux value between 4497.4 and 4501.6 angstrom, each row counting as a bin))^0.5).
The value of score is 8.0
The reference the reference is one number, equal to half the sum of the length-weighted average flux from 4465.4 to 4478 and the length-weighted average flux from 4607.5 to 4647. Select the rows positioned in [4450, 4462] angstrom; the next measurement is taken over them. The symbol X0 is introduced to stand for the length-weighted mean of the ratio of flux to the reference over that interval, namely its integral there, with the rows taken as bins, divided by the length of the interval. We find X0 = 0.71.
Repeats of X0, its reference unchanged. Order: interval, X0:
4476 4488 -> 0.92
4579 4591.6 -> 1.04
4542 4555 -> 0.96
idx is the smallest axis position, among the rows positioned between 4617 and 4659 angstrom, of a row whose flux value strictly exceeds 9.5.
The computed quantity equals 4617.57 angstrom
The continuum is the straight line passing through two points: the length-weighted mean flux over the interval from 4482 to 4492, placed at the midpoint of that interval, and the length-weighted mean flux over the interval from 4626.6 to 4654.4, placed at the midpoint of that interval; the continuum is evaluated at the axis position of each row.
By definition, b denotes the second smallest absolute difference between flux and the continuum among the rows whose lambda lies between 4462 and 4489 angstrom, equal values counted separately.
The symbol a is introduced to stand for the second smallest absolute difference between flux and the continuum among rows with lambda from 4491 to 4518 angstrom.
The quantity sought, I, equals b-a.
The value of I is 0.00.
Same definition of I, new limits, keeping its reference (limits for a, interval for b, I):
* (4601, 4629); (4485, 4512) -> -0.03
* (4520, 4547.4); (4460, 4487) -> -0.11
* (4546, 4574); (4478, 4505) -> -0.19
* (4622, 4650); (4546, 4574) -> 0.10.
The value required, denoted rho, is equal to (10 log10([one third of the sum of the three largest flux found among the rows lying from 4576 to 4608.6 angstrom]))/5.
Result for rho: 2.036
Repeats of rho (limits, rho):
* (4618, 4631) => 2.072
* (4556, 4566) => 1.998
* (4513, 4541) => 1.915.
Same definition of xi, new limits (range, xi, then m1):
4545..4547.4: 361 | 18.1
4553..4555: 355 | 17.7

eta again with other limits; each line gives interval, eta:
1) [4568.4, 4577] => 0.0130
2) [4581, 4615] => 0.0097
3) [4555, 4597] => 0.0094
